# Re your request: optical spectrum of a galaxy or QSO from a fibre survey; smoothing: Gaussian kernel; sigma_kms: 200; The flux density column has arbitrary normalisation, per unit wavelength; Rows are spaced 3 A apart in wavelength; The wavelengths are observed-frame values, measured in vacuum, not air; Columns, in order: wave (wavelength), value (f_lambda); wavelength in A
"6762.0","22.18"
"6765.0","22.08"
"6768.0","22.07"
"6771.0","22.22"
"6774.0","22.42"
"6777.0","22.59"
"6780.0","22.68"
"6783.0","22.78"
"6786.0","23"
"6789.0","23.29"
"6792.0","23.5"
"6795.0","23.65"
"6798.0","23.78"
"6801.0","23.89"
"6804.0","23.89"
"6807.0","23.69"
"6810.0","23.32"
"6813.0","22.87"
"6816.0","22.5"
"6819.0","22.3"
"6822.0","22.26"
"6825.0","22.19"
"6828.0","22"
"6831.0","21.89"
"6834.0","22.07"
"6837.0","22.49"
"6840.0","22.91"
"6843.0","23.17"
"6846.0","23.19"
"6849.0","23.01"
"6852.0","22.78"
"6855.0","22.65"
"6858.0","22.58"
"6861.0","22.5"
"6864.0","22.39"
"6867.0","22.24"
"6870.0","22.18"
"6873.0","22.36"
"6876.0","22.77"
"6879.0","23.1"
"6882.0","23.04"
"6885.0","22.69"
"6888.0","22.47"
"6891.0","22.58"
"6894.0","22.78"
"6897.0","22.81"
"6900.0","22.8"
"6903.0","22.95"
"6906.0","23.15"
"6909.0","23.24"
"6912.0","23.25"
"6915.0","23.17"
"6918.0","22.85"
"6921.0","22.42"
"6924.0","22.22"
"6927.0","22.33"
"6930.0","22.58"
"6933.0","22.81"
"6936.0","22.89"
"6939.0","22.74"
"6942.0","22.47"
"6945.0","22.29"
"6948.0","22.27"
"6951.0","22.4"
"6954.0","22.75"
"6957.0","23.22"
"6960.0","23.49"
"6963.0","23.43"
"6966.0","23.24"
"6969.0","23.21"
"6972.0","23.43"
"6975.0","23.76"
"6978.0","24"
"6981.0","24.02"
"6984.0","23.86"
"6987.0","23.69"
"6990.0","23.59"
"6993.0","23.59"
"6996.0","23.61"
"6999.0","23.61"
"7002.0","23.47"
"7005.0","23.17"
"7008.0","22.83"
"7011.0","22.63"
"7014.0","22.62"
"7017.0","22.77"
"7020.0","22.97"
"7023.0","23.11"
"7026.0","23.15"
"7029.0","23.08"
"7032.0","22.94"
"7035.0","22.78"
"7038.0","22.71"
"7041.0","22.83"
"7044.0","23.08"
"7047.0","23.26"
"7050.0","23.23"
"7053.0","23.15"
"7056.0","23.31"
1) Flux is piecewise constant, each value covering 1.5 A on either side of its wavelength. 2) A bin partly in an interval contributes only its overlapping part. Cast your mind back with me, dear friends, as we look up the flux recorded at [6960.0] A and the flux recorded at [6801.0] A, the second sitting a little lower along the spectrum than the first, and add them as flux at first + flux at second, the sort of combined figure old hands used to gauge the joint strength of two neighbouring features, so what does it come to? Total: 47.4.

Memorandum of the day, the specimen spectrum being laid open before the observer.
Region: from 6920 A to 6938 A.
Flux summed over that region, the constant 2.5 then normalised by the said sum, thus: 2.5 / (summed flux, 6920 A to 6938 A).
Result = 0.018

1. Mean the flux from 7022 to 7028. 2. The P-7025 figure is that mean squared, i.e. 535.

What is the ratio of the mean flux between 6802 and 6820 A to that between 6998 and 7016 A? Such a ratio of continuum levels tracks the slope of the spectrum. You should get 1.00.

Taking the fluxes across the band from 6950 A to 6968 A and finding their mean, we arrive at 23.1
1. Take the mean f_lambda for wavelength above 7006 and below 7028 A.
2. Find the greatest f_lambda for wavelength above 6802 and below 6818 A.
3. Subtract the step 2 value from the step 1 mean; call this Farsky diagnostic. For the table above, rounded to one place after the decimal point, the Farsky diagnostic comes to -1.0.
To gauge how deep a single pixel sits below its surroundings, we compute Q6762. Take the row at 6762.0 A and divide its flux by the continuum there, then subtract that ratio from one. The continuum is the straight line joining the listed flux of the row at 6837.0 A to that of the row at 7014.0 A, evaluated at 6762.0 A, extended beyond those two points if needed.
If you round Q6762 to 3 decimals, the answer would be 0.011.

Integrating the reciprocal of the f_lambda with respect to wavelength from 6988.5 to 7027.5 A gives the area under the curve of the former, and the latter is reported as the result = 1.7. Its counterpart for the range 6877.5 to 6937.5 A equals 2.6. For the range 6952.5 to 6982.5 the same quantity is 1.3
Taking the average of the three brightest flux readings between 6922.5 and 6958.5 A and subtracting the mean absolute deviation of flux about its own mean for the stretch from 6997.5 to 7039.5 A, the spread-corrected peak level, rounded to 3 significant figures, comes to 22.7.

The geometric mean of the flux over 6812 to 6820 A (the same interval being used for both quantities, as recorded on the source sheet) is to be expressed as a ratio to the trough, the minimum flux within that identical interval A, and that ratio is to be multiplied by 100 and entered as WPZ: 101.1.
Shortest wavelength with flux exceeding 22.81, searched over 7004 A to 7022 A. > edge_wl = 7005.0 A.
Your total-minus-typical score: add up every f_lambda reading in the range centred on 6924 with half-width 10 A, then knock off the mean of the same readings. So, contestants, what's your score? 136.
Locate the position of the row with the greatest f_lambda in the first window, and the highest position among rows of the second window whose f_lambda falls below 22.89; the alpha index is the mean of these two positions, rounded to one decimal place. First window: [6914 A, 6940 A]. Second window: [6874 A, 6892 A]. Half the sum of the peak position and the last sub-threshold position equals 6903.0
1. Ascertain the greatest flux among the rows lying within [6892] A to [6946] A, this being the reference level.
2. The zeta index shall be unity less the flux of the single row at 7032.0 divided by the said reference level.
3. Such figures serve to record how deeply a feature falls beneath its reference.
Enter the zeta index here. 0.013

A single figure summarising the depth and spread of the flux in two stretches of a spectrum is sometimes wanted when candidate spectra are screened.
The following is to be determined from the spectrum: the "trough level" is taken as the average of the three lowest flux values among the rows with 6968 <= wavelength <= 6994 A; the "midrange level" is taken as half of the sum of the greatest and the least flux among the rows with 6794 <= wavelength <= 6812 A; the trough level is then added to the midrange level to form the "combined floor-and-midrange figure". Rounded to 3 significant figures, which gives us 47.0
